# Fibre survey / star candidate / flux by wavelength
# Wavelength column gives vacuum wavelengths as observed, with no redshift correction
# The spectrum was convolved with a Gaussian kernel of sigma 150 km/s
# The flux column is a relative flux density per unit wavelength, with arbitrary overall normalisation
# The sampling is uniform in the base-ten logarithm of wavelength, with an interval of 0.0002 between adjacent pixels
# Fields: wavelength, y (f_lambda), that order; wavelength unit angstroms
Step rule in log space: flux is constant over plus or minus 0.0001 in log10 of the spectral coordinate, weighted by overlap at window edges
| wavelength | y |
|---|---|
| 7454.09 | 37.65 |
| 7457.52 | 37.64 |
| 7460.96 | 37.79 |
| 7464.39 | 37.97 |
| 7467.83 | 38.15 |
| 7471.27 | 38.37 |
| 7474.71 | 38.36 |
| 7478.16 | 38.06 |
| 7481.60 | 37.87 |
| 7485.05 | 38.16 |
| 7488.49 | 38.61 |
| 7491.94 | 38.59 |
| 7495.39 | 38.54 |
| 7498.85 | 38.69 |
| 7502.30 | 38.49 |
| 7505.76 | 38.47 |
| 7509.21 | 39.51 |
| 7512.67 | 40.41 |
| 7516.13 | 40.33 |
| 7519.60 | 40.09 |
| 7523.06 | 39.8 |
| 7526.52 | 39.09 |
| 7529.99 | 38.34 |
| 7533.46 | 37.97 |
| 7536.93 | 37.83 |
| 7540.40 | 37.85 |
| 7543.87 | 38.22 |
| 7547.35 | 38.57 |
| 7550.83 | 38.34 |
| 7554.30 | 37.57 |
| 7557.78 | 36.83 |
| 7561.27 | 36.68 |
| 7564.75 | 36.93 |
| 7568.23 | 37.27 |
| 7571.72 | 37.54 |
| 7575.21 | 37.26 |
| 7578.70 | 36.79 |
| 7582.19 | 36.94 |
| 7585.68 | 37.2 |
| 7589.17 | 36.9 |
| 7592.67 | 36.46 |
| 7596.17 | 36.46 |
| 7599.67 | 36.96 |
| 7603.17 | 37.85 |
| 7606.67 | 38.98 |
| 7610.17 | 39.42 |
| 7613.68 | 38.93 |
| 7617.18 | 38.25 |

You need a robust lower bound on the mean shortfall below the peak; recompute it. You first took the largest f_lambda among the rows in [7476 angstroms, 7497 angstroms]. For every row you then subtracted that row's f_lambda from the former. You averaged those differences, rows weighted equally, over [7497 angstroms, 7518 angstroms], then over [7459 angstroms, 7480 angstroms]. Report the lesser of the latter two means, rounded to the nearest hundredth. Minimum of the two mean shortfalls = -0.71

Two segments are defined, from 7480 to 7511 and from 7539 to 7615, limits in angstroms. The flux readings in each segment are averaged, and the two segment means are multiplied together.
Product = 1447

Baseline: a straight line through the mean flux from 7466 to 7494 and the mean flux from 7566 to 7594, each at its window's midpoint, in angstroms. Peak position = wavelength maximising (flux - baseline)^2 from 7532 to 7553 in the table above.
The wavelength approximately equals 7547.35 angstroms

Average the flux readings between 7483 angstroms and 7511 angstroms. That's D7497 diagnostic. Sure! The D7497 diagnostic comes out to 38.6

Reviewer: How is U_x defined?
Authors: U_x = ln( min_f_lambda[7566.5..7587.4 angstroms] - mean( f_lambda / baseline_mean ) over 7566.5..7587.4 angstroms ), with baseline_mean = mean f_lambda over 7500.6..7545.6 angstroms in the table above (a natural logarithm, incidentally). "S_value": 3.58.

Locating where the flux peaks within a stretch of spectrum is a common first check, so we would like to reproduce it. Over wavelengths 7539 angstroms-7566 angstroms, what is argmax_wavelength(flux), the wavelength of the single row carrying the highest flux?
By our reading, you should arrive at 7547.35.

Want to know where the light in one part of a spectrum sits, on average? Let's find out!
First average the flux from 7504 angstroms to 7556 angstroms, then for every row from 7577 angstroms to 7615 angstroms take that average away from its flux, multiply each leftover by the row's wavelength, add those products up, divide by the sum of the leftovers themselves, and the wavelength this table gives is 7589.2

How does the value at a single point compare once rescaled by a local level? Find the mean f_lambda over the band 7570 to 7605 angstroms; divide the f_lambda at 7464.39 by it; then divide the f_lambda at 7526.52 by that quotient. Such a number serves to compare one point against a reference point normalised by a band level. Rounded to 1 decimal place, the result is 38.1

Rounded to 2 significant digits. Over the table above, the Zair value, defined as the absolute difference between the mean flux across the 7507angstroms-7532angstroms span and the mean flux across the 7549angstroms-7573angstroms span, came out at 2.3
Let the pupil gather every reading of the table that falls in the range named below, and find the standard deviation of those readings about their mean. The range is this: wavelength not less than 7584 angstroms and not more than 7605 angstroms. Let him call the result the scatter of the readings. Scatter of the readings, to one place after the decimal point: 0.5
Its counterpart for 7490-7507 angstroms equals 0.1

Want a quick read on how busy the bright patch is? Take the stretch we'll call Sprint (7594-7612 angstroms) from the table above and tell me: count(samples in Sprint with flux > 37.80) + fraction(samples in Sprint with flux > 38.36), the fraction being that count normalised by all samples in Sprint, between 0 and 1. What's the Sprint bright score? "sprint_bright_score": 3.4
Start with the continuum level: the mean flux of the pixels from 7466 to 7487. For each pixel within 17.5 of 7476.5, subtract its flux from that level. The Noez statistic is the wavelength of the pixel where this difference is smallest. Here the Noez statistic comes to 7488.49 angstroms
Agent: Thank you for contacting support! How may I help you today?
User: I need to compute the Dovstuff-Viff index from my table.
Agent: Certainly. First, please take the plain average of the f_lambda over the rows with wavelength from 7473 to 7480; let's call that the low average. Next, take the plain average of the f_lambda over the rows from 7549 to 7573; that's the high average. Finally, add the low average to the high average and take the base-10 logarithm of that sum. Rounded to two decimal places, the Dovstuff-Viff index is 1.88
